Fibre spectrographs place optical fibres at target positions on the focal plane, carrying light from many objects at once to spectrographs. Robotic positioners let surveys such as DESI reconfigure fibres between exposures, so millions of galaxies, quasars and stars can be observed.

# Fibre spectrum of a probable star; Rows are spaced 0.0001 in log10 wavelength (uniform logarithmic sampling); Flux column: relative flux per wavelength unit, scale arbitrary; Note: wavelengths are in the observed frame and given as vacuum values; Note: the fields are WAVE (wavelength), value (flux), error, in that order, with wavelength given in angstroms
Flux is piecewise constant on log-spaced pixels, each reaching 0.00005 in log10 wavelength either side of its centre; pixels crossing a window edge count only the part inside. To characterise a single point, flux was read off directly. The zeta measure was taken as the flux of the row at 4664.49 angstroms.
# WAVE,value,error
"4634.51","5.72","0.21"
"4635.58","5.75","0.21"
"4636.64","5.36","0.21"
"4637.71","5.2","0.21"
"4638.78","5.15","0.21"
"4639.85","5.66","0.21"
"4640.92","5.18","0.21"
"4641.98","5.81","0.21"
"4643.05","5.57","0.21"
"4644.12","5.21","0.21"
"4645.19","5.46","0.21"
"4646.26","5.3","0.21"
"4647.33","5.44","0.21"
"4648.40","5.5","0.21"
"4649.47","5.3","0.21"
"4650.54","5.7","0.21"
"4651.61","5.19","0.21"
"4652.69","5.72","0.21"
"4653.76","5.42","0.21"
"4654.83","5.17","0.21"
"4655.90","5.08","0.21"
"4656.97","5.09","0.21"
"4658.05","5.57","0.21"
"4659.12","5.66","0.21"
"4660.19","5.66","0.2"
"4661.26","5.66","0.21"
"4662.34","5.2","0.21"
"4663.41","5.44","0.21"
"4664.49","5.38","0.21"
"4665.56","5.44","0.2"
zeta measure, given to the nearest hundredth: 5.38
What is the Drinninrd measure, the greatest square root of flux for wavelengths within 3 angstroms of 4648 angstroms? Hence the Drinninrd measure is 2.39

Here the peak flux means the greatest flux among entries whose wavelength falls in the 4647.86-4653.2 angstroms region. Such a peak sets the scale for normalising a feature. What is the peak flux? 5.72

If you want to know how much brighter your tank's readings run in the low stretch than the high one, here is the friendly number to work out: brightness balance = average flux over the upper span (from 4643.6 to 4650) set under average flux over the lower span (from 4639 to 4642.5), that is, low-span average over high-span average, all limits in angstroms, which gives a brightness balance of 1.03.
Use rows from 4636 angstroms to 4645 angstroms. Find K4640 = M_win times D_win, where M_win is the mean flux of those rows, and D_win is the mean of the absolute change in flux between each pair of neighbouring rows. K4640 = 1.9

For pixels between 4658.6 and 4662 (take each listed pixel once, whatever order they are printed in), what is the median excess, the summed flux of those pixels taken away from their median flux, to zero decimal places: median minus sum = -11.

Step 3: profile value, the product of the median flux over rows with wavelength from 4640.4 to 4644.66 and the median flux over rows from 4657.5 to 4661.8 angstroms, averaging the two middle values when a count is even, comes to 30.5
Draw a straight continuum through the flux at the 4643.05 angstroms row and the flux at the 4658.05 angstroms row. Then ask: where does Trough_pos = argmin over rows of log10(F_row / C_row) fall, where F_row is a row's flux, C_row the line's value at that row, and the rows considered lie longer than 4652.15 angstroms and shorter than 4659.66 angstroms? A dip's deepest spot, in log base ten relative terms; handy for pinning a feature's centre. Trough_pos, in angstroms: 4655.90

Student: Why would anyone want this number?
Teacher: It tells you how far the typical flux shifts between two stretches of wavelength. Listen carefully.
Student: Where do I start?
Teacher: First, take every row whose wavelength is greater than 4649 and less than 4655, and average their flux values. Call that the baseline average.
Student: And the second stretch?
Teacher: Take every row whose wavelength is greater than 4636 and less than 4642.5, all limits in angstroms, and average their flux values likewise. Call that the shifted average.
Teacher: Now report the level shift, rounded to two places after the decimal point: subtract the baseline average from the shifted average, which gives -0.02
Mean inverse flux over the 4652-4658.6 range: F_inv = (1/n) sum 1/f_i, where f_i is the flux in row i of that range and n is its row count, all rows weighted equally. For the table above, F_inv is 0.188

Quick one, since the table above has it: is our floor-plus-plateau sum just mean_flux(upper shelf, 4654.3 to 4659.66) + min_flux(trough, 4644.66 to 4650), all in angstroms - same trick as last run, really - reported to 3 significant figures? 10.6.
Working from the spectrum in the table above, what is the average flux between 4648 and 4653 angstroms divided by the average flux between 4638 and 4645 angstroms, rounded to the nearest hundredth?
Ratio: 1.01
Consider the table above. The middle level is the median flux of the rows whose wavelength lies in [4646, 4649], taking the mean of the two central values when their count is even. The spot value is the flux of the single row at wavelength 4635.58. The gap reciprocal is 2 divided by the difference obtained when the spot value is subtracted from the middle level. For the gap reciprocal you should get -6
